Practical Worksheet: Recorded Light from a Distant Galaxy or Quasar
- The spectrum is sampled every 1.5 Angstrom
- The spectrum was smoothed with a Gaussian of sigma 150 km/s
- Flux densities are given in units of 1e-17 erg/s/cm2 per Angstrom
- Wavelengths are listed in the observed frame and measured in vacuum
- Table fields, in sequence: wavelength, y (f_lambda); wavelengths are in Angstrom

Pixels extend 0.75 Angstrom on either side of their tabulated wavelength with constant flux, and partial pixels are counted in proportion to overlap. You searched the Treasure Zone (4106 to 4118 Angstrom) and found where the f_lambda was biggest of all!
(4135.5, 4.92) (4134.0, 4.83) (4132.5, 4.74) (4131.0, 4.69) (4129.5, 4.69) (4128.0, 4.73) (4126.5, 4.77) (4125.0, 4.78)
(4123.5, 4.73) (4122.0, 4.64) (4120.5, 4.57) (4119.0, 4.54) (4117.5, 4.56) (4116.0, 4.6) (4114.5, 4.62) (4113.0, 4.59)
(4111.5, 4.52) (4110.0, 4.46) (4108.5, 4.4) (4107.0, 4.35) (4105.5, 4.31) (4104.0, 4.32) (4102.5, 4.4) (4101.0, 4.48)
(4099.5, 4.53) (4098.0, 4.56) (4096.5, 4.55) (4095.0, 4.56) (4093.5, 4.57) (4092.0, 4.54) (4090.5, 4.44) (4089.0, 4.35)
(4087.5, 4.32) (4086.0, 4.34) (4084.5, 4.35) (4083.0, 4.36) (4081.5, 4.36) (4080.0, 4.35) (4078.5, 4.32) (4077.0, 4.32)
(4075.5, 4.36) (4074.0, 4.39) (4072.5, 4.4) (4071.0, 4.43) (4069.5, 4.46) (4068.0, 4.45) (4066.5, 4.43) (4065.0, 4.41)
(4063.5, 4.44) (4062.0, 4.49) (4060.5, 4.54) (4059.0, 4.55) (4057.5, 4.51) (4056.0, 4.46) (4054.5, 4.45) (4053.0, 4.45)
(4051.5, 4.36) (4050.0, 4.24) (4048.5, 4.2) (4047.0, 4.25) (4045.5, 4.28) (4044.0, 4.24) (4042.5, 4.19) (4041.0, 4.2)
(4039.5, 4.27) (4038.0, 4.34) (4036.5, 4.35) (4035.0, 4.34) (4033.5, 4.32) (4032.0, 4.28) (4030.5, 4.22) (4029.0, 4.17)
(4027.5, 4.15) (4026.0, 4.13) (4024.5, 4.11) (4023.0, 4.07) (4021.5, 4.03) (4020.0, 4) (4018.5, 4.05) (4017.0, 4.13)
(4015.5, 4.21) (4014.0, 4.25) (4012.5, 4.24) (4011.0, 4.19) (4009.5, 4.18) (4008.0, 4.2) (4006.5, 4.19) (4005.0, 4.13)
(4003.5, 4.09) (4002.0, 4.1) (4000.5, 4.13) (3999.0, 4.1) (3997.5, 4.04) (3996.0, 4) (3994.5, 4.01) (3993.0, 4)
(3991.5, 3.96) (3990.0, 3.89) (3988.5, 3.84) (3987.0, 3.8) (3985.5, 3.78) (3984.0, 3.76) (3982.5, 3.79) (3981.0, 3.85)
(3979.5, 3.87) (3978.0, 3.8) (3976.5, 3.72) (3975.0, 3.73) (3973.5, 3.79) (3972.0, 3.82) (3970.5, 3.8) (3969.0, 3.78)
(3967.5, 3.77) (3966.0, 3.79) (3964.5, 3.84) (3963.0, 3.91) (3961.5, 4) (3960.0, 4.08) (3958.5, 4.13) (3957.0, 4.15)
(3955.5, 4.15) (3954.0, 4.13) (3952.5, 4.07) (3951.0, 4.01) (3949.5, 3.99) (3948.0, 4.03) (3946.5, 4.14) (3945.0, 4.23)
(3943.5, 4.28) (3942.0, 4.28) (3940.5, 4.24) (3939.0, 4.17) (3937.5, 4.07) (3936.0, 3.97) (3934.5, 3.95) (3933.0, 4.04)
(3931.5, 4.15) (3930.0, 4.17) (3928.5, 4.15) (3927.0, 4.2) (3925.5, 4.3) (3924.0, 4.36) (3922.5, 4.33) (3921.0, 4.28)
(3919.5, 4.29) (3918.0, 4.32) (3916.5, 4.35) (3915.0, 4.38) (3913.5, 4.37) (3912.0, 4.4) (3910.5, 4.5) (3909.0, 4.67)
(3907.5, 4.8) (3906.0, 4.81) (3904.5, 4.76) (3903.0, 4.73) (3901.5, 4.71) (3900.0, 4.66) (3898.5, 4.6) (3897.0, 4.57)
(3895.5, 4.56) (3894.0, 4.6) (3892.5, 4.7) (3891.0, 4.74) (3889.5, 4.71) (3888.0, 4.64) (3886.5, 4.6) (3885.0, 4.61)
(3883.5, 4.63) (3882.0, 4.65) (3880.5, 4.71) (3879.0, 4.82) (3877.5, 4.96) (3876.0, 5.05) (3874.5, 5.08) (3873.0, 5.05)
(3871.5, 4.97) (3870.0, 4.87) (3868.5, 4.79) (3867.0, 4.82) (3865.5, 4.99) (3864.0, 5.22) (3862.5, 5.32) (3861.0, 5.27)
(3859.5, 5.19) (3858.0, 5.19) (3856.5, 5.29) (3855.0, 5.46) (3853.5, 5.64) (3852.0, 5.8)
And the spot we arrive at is 4114.5 Angstrom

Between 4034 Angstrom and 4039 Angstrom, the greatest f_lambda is 4.35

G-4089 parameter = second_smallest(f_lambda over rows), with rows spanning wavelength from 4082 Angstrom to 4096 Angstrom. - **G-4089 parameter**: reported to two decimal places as 4.34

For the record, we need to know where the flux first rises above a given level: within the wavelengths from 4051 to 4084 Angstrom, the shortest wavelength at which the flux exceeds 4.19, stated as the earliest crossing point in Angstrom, 4051.5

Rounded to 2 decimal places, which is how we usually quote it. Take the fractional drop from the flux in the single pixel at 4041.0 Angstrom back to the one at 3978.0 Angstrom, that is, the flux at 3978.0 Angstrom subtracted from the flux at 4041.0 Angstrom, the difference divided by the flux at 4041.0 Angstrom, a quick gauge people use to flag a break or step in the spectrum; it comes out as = 0.10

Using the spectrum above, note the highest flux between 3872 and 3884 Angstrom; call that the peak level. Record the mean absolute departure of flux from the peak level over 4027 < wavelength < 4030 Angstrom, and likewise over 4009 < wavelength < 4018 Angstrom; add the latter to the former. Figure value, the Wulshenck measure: 1.80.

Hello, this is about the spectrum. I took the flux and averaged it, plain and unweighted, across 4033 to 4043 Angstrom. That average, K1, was 4.29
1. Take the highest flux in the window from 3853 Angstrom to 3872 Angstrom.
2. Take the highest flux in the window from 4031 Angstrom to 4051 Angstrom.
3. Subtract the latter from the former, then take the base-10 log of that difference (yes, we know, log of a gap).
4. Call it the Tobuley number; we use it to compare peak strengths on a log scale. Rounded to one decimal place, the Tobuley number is 0.1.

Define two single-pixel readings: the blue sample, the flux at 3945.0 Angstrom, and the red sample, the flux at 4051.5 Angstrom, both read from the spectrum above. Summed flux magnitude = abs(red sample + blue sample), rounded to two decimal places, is 8.59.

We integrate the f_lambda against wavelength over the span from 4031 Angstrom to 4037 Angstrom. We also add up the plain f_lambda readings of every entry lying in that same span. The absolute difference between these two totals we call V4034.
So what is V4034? 8.6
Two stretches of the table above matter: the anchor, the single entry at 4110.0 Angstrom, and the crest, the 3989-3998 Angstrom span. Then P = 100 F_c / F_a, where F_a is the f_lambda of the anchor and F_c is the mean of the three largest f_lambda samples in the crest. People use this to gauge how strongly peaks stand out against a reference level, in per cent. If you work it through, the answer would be 90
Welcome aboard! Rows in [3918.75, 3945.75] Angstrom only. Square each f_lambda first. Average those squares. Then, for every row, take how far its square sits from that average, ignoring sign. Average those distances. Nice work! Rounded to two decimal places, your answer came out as 0.80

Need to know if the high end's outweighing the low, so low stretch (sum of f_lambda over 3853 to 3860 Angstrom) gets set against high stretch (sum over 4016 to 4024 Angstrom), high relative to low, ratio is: 0.76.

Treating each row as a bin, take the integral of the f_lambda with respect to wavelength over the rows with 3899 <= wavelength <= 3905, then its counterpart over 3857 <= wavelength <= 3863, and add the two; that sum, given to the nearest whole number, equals 60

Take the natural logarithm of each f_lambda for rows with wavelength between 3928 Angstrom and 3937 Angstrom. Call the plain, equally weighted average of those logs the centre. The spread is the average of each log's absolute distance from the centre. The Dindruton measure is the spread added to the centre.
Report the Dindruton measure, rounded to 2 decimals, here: 1.42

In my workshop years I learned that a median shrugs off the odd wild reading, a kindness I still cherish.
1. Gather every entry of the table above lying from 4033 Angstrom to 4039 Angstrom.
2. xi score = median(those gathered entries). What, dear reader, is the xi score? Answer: 4.34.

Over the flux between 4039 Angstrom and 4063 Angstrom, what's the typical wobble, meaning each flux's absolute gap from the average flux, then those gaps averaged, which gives 0.12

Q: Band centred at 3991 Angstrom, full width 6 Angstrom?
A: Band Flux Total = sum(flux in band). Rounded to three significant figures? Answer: 15.7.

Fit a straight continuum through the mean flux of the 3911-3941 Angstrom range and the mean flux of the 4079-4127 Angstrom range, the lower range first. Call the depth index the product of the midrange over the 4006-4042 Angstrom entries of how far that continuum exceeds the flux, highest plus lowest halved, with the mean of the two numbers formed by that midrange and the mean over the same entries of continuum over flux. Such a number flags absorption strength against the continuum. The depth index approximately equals 0.13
